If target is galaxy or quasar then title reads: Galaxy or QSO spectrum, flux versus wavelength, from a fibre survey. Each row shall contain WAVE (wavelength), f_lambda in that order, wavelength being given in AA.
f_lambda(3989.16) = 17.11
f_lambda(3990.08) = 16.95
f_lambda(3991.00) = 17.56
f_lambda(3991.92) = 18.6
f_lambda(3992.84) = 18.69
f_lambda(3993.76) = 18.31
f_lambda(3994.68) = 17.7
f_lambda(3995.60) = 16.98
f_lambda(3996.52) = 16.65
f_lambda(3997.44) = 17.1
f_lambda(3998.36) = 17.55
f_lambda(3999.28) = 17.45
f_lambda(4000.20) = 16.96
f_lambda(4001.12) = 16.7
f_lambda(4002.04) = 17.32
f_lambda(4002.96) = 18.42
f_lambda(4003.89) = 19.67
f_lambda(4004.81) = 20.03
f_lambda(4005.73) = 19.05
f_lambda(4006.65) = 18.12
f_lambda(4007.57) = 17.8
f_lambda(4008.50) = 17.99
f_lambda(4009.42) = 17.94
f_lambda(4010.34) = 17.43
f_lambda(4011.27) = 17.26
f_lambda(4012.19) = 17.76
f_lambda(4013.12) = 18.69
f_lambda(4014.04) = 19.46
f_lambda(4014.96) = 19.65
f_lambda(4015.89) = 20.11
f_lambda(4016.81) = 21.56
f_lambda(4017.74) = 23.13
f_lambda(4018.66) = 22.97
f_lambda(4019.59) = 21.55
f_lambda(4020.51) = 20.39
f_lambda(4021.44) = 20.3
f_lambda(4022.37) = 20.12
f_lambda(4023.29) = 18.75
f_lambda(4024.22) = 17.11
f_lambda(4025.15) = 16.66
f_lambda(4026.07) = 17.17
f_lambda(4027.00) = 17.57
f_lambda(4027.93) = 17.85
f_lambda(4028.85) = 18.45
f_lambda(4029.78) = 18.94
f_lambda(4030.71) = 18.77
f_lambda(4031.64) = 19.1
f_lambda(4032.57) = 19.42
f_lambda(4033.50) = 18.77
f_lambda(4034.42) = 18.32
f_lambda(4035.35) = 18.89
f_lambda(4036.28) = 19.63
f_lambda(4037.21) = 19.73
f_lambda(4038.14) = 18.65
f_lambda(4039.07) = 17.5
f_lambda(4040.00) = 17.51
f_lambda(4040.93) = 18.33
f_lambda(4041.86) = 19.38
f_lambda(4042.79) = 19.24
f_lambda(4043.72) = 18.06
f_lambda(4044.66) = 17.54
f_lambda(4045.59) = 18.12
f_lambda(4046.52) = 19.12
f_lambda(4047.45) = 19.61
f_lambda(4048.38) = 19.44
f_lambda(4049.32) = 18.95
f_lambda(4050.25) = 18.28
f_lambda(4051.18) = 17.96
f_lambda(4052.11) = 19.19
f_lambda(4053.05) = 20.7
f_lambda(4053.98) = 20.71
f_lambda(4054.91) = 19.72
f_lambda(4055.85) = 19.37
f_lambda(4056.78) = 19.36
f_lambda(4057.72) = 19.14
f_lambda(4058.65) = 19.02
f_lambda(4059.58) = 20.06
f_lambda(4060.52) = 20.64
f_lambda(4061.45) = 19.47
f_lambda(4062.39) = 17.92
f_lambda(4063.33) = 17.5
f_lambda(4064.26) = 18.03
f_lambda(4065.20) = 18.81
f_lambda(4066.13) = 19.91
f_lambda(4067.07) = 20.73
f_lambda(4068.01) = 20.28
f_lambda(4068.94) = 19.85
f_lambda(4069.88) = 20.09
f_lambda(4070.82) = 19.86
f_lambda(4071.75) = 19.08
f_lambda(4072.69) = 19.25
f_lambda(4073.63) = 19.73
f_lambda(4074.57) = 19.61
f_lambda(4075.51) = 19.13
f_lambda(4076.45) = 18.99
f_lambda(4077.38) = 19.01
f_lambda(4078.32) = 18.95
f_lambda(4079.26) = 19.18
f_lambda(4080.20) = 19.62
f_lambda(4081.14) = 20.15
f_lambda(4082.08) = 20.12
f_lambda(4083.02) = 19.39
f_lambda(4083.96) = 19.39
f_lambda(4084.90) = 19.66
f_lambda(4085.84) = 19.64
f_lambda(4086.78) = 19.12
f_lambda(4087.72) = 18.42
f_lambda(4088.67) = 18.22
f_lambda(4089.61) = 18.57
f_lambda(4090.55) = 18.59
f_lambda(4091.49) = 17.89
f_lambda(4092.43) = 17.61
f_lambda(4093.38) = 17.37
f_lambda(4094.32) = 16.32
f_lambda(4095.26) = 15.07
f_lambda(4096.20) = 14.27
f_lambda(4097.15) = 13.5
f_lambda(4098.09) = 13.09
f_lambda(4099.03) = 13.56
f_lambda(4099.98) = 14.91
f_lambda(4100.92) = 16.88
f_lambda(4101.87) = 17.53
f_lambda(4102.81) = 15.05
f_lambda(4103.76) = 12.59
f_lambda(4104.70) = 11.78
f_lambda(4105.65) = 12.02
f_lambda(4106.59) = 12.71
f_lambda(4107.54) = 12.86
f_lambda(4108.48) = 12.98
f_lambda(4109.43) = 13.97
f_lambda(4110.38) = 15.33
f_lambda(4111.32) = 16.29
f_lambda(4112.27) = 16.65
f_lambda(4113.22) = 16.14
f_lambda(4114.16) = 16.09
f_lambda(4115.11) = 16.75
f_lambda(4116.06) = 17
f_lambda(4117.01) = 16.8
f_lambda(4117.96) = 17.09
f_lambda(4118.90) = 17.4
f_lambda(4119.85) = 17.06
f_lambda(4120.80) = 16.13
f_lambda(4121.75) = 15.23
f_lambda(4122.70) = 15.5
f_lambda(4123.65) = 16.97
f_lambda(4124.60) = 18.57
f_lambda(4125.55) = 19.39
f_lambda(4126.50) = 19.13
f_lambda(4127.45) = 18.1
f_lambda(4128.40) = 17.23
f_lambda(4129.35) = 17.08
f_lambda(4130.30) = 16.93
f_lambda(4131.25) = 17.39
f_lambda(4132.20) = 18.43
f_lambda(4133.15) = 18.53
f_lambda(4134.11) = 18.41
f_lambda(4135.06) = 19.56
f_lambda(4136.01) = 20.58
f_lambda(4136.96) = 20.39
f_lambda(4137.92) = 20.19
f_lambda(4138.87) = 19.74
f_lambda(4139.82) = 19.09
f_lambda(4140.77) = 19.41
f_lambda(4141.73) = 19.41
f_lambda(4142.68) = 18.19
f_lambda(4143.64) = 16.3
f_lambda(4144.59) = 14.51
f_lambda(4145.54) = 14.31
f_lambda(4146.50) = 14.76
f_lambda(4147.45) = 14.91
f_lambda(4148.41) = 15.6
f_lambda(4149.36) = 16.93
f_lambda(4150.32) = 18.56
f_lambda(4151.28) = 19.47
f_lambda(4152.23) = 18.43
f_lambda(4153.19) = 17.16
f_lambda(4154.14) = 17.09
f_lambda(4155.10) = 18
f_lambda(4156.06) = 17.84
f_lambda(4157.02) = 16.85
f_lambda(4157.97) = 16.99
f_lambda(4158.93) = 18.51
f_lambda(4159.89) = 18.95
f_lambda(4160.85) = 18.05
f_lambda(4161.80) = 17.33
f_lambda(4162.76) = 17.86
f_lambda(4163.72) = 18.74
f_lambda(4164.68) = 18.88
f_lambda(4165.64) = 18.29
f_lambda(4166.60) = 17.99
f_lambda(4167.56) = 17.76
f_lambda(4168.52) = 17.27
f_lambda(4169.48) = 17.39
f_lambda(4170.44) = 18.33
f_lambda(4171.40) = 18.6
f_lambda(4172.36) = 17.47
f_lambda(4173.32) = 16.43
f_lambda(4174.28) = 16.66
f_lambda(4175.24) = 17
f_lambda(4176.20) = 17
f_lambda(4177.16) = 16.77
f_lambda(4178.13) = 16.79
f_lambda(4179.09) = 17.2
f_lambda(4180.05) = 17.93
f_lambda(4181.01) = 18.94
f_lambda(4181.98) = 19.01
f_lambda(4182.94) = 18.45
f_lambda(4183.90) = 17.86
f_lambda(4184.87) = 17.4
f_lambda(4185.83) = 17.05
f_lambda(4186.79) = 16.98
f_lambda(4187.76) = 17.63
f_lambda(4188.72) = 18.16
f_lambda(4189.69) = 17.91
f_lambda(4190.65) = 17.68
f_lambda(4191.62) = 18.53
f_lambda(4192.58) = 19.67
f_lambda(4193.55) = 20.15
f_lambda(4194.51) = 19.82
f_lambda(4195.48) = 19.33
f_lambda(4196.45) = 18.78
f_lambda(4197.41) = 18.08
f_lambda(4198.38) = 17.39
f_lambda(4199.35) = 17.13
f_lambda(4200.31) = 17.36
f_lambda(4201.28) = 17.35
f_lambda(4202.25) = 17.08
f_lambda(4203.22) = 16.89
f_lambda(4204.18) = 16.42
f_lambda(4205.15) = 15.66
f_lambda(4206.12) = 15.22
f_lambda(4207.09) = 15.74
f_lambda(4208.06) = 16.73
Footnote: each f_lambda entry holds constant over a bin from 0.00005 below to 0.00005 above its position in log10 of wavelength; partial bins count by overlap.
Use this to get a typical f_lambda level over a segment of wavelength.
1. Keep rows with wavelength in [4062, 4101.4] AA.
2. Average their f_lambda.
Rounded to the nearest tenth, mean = 18.3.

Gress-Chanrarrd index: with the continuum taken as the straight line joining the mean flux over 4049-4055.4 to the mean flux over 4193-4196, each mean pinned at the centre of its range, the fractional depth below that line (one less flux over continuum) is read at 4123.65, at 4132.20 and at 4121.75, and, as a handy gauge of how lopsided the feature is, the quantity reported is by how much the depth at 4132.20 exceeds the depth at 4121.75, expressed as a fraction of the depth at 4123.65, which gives -1.2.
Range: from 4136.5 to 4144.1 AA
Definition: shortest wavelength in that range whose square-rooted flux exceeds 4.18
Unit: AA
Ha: 4136.96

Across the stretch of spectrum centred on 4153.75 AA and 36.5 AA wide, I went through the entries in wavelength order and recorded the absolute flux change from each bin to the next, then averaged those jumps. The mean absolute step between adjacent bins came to 0.67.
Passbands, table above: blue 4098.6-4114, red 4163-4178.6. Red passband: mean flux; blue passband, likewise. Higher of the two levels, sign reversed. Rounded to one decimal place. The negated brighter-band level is -17.6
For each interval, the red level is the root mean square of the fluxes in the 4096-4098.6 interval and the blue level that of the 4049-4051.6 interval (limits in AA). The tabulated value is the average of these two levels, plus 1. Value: 17.0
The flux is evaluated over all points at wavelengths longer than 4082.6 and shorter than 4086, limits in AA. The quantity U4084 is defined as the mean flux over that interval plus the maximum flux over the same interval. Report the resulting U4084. 39.2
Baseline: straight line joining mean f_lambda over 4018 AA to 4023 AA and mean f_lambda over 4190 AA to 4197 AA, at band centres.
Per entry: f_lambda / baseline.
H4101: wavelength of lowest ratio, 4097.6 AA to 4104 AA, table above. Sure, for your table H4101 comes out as 4103.76 AA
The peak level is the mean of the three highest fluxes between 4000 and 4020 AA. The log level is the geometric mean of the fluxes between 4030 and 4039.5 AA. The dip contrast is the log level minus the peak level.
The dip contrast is -3.7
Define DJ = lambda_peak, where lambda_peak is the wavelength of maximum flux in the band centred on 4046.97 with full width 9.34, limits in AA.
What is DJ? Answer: 4047.45 AA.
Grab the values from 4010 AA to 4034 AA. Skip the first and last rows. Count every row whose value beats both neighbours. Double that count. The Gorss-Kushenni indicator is 6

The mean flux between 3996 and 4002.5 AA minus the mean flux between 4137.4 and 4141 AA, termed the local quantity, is -2.5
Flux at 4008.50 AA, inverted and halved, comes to 0.0278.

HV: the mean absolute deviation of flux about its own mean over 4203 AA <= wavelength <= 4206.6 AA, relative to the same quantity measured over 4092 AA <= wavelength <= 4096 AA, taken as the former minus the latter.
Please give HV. -0.3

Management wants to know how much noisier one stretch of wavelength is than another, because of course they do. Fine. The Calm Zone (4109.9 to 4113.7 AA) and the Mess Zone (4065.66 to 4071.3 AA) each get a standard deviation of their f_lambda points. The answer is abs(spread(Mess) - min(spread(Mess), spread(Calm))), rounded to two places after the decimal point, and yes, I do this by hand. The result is 0.00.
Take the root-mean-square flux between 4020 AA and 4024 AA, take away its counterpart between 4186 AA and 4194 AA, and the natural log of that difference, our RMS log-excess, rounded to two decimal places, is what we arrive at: 0.43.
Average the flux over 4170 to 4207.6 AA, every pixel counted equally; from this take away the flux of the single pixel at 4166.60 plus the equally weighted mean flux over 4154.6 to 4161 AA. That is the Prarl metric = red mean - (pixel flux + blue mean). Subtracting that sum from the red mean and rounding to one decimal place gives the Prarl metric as -18.2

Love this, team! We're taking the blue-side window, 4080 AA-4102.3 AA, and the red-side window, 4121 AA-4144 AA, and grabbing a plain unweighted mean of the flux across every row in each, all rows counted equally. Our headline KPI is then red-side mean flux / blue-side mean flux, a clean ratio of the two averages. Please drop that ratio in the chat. 1.05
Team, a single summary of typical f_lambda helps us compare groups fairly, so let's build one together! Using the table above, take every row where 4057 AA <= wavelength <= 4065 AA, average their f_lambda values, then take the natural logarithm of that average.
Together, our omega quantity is 2.94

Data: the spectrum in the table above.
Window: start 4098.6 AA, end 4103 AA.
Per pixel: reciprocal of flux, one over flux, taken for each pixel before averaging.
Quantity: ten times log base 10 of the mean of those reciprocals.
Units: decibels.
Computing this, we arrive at -11.9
